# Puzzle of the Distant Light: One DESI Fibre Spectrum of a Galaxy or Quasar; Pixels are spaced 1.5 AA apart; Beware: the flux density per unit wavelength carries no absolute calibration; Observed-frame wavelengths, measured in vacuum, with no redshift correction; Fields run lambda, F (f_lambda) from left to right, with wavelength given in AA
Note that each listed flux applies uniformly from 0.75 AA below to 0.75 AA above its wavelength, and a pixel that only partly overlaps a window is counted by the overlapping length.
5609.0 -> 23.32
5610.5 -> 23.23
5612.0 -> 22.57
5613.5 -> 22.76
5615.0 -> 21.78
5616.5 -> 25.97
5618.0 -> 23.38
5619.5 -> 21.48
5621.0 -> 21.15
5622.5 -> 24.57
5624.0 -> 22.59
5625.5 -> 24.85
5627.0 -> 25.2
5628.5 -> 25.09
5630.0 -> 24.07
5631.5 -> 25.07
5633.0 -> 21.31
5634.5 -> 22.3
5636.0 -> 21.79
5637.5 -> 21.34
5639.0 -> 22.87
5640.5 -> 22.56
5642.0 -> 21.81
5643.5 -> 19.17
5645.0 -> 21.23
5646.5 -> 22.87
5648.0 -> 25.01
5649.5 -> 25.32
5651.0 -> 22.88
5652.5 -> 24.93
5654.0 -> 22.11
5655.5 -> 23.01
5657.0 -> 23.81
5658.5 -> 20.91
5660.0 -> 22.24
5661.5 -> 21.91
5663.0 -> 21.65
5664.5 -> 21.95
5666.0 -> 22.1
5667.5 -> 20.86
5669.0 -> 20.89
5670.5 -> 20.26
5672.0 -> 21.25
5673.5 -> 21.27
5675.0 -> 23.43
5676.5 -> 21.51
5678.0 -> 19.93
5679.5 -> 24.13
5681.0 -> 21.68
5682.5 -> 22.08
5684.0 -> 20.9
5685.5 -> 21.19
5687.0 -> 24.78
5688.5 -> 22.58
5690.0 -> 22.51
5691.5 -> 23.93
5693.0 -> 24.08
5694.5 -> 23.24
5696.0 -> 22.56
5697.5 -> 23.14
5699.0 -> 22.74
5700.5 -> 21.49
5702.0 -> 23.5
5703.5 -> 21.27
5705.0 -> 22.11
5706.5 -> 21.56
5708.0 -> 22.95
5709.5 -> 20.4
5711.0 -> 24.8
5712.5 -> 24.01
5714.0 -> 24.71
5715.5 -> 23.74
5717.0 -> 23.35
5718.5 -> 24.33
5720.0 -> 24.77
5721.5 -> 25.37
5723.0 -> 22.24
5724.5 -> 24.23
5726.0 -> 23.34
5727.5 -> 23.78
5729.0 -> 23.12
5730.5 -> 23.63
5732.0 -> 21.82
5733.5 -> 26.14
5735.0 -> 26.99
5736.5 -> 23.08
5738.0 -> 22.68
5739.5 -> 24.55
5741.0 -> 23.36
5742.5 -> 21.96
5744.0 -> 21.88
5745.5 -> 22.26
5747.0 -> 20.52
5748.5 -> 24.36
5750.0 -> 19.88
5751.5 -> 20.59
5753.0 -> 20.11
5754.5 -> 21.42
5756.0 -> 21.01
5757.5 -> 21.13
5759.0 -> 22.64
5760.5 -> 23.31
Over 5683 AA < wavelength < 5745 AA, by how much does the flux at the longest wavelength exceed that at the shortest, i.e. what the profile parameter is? 1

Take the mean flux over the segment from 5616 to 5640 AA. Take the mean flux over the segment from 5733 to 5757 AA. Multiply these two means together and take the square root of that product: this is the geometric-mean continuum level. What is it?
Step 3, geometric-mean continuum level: 22.9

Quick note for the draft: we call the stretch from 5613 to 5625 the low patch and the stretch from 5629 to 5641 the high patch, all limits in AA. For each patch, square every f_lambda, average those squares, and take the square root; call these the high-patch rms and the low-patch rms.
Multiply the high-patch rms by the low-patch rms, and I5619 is 522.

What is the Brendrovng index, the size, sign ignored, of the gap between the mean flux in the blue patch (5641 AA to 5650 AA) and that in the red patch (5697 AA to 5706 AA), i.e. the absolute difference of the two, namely 0.2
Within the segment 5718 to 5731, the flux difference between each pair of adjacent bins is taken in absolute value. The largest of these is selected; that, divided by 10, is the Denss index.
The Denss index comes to 0.31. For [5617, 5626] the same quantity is 0.34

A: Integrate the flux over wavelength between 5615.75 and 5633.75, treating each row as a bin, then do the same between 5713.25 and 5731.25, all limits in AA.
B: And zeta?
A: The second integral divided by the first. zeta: 1.01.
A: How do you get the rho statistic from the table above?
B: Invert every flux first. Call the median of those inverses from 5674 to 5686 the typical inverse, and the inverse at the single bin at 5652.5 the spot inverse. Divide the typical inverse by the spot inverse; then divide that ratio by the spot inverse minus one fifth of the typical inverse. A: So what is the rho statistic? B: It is 37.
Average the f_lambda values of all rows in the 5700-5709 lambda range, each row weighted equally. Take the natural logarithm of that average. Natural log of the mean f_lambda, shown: 3.10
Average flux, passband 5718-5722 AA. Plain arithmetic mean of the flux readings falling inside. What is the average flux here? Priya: 24.8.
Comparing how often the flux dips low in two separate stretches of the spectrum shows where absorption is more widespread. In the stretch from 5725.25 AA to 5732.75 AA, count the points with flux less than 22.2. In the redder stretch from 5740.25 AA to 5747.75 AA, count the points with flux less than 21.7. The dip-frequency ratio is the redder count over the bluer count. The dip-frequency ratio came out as 1.0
